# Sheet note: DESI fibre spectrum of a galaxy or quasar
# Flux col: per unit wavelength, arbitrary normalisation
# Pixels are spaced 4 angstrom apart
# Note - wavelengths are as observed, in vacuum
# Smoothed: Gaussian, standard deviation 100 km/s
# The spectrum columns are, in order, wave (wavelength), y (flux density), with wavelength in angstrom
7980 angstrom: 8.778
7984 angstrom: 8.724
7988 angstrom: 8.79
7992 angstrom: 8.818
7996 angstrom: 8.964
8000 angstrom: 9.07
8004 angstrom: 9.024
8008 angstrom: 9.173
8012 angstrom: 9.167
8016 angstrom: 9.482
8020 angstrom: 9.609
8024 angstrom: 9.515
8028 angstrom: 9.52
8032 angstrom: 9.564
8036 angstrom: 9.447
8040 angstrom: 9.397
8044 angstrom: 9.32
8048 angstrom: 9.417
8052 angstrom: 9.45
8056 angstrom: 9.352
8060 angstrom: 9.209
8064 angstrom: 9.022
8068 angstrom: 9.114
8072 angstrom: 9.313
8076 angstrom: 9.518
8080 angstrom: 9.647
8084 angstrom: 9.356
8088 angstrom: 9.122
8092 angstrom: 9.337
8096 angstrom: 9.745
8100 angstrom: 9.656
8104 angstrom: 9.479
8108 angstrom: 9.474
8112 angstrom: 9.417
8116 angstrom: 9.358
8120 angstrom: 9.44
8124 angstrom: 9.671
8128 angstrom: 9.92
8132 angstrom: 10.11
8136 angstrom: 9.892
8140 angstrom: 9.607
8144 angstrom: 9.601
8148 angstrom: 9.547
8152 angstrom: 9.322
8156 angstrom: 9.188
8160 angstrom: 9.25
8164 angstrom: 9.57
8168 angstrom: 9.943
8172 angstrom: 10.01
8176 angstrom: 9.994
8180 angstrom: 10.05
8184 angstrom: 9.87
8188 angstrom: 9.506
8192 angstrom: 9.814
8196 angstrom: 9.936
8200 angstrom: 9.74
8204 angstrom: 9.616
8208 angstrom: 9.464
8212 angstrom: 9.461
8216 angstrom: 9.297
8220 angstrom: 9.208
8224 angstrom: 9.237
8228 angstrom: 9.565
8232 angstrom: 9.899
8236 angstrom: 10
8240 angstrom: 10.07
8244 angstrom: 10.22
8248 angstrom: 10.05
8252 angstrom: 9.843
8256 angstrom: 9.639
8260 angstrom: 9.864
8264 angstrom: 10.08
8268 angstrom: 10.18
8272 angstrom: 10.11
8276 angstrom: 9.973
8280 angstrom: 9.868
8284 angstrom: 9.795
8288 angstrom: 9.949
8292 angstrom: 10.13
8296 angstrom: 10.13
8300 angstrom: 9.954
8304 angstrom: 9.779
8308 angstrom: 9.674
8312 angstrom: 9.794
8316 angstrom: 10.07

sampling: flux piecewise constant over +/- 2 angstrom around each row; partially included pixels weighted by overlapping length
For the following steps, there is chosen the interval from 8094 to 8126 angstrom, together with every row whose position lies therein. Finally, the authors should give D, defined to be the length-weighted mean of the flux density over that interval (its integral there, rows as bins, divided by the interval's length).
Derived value 9.53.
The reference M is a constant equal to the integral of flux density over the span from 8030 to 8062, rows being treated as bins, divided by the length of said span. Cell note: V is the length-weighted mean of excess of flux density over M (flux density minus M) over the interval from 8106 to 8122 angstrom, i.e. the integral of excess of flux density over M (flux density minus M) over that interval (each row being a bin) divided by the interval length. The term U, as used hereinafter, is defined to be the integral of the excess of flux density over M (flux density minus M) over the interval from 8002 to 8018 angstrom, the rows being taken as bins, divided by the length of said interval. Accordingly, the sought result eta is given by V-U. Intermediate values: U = -0.2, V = 0.0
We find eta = 0.2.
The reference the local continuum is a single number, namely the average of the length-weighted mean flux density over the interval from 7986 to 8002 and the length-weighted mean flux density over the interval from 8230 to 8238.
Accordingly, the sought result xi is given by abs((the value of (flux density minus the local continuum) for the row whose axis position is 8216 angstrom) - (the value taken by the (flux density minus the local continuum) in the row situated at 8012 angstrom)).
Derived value 0.13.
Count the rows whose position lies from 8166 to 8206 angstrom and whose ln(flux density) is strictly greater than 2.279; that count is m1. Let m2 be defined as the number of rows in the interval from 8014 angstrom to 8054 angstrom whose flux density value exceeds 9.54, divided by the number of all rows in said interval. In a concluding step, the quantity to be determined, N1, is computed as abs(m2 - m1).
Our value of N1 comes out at 7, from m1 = 7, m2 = 0.20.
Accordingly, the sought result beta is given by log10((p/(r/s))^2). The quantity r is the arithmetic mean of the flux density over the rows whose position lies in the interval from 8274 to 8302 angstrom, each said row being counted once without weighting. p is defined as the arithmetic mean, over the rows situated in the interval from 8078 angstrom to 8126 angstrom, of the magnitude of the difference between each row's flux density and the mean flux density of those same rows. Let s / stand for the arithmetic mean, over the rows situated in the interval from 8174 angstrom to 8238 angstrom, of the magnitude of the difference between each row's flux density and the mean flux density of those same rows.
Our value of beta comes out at -4.94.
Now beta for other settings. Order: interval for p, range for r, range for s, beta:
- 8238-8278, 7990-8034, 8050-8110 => -5.20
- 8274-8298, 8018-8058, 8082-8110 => -5.54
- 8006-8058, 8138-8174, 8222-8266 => -5.28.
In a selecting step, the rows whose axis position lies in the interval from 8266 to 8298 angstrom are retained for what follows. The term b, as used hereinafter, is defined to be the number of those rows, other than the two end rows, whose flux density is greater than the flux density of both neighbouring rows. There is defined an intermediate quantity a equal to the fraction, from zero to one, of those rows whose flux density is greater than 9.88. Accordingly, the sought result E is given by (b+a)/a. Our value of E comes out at 1.0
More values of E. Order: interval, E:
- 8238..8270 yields 2.6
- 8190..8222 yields 9.0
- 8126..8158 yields 3.7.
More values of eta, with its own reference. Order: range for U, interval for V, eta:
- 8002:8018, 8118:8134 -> 0.6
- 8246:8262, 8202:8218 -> -0.4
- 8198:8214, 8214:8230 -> -0.2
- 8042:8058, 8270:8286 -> 0.6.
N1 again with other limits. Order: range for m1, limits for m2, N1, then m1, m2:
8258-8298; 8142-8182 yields 9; 10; 0.70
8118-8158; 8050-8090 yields 3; 3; 0.10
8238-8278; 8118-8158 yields 8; 9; 0.70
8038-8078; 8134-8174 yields 1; 0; 0.70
